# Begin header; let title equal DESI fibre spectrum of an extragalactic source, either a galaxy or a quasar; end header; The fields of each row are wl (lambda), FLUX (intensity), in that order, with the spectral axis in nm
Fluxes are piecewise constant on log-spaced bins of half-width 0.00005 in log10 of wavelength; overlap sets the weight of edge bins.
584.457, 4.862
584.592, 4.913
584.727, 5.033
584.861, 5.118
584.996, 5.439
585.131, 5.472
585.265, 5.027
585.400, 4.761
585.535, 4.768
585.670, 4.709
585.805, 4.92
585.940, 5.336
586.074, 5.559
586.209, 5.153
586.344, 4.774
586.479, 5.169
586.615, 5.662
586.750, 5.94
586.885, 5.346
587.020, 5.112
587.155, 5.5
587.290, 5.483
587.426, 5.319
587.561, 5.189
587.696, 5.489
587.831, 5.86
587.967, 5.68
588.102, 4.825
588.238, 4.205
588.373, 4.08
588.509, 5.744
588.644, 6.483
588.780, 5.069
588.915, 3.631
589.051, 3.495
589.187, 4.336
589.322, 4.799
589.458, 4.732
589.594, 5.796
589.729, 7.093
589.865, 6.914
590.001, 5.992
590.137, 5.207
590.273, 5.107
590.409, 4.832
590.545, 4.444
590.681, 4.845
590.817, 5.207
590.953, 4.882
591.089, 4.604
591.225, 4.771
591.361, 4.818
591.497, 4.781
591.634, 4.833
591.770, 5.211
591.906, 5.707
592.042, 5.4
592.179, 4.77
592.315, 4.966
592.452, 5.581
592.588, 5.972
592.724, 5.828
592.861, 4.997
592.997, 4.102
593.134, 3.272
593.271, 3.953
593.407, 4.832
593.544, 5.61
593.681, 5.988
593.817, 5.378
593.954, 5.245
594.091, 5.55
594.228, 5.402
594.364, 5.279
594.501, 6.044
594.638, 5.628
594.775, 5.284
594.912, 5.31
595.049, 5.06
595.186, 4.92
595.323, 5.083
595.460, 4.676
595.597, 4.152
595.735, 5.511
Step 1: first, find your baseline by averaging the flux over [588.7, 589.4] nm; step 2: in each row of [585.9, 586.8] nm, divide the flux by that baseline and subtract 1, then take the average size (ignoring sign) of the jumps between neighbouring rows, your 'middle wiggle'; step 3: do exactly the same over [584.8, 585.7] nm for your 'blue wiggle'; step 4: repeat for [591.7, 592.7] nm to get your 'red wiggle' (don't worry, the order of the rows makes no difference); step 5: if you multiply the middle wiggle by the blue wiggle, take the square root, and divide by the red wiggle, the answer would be 0.60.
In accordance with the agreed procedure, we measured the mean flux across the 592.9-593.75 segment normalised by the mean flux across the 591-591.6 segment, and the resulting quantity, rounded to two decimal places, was 0.98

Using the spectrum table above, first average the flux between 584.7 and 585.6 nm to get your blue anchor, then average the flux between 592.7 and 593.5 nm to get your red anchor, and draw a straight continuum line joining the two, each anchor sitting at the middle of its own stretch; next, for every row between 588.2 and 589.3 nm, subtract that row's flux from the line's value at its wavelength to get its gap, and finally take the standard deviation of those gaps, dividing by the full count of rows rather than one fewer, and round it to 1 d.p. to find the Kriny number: 1.0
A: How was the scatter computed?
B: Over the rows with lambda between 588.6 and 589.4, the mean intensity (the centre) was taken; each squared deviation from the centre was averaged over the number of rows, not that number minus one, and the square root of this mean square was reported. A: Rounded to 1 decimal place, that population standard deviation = 1.0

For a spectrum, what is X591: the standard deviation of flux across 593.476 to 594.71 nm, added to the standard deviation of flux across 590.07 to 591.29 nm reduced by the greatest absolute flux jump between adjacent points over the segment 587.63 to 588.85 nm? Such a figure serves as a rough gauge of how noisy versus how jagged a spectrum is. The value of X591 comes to -1.1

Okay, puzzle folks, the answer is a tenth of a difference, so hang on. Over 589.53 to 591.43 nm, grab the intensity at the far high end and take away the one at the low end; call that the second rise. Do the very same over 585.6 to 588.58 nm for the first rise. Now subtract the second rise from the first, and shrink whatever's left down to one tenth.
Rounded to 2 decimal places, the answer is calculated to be 0.20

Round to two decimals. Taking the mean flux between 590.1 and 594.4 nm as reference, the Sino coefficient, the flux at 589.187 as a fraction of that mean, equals 0.86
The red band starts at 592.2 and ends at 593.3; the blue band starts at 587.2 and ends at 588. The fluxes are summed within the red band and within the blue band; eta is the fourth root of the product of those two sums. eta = 6.0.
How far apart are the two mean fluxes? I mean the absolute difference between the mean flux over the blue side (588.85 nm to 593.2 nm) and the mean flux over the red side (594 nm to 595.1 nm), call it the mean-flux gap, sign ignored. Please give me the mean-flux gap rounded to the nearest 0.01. 0.42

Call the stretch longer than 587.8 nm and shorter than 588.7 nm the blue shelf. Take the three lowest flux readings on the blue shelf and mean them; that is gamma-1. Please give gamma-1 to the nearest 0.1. 4.4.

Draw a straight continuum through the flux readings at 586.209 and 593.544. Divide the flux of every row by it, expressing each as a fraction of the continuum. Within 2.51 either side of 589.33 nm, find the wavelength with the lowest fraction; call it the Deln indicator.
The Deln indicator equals 589.051 nm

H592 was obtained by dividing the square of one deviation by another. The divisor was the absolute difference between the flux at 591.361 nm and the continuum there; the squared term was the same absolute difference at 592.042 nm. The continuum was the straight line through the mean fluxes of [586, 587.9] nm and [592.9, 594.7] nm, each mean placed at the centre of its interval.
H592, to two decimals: 0.13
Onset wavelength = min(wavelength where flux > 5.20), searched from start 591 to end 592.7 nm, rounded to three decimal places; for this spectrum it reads 591.770 nm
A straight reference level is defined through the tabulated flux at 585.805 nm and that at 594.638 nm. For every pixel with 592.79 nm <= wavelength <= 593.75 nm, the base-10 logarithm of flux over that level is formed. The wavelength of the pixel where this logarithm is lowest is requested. 593.134 nm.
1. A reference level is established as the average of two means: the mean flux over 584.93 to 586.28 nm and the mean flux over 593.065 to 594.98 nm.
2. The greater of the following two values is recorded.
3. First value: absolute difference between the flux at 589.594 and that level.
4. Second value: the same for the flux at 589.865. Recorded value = 1.8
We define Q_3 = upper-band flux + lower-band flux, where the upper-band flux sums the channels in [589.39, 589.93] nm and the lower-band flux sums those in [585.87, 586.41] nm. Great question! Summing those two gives 45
